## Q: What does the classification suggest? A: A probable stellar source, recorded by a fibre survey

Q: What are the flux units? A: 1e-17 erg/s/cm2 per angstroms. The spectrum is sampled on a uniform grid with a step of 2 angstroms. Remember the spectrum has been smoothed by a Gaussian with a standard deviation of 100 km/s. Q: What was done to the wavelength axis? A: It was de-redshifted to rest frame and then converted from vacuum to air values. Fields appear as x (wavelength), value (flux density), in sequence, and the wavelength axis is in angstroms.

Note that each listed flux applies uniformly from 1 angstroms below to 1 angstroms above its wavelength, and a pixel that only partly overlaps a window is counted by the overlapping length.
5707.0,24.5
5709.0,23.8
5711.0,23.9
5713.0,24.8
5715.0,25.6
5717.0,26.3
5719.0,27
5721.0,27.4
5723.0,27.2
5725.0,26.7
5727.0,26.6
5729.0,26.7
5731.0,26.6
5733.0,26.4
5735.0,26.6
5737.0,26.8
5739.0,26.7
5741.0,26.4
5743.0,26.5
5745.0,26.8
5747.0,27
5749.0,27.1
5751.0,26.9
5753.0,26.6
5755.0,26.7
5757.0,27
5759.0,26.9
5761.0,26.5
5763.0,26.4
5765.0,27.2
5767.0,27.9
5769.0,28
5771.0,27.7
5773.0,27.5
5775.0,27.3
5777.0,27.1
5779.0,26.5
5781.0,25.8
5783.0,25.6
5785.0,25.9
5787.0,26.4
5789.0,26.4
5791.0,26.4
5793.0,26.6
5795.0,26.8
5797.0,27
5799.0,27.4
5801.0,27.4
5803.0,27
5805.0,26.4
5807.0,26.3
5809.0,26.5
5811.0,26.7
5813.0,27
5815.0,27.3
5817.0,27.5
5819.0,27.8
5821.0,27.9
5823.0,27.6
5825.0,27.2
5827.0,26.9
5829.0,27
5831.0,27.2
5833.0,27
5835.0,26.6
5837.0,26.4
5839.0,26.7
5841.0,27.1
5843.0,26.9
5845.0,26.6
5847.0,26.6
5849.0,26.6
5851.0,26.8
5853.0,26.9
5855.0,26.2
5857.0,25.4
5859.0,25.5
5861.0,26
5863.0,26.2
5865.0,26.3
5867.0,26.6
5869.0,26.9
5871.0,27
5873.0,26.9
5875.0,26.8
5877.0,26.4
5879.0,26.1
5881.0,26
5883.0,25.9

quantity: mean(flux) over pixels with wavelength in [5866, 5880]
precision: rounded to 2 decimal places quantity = 26.67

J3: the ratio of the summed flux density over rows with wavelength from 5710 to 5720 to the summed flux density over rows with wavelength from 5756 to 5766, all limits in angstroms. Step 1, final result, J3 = 0.95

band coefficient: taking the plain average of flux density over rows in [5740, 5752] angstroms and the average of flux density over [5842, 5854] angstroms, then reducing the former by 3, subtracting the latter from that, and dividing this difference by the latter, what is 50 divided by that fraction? -453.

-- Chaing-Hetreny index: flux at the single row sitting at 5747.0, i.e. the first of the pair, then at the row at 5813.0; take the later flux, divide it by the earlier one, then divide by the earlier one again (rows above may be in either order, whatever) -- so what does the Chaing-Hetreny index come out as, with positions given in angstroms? 0.0370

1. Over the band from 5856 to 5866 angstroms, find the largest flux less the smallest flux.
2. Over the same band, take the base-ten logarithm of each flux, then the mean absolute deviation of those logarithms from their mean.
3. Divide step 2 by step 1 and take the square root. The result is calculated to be 0.080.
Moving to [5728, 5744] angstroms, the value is 0.069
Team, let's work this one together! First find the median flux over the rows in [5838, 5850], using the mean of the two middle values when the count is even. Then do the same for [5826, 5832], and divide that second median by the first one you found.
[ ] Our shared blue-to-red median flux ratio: 1.01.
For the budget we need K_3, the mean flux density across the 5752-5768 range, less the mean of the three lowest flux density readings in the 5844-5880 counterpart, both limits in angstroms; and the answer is 1.3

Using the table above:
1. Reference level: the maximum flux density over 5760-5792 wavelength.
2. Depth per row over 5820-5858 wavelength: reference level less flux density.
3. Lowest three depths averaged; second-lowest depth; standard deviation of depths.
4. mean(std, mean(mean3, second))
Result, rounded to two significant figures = 0.47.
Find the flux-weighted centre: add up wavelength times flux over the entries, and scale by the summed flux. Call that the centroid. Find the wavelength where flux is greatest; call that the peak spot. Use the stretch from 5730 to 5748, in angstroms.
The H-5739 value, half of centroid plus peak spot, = 5743.0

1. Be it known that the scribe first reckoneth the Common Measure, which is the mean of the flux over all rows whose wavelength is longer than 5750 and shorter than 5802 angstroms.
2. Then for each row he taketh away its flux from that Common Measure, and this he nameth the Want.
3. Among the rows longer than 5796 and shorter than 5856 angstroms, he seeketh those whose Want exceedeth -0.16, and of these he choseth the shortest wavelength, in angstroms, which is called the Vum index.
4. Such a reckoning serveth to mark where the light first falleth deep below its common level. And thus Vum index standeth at 5797.0 angstroms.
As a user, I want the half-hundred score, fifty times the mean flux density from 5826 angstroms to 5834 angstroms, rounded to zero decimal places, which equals 1351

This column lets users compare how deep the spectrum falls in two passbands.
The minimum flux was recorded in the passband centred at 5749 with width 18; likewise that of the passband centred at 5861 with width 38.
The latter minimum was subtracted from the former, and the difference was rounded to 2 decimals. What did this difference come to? 1.00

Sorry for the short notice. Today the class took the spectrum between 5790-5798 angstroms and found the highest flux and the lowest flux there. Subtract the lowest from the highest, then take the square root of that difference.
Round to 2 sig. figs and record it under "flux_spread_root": 0.77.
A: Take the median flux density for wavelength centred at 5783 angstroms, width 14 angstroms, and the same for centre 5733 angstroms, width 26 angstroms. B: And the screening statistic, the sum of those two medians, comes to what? 53.1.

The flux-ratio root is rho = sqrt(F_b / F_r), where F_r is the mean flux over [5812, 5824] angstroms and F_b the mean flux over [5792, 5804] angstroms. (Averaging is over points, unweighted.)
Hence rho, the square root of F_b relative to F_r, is 0.99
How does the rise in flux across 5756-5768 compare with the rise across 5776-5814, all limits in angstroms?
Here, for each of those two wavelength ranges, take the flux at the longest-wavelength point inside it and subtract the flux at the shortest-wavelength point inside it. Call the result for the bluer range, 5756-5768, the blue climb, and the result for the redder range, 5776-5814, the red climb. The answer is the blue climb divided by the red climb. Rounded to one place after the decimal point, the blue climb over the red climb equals -9.0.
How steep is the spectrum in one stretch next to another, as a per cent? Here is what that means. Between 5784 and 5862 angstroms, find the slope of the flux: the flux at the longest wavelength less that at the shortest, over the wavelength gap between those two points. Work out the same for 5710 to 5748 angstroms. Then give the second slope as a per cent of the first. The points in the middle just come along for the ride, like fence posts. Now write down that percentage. 6544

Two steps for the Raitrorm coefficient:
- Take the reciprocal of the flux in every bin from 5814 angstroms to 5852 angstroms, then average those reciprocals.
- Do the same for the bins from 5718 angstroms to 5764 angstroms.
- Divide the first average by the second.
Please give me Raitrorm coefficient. 0.990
